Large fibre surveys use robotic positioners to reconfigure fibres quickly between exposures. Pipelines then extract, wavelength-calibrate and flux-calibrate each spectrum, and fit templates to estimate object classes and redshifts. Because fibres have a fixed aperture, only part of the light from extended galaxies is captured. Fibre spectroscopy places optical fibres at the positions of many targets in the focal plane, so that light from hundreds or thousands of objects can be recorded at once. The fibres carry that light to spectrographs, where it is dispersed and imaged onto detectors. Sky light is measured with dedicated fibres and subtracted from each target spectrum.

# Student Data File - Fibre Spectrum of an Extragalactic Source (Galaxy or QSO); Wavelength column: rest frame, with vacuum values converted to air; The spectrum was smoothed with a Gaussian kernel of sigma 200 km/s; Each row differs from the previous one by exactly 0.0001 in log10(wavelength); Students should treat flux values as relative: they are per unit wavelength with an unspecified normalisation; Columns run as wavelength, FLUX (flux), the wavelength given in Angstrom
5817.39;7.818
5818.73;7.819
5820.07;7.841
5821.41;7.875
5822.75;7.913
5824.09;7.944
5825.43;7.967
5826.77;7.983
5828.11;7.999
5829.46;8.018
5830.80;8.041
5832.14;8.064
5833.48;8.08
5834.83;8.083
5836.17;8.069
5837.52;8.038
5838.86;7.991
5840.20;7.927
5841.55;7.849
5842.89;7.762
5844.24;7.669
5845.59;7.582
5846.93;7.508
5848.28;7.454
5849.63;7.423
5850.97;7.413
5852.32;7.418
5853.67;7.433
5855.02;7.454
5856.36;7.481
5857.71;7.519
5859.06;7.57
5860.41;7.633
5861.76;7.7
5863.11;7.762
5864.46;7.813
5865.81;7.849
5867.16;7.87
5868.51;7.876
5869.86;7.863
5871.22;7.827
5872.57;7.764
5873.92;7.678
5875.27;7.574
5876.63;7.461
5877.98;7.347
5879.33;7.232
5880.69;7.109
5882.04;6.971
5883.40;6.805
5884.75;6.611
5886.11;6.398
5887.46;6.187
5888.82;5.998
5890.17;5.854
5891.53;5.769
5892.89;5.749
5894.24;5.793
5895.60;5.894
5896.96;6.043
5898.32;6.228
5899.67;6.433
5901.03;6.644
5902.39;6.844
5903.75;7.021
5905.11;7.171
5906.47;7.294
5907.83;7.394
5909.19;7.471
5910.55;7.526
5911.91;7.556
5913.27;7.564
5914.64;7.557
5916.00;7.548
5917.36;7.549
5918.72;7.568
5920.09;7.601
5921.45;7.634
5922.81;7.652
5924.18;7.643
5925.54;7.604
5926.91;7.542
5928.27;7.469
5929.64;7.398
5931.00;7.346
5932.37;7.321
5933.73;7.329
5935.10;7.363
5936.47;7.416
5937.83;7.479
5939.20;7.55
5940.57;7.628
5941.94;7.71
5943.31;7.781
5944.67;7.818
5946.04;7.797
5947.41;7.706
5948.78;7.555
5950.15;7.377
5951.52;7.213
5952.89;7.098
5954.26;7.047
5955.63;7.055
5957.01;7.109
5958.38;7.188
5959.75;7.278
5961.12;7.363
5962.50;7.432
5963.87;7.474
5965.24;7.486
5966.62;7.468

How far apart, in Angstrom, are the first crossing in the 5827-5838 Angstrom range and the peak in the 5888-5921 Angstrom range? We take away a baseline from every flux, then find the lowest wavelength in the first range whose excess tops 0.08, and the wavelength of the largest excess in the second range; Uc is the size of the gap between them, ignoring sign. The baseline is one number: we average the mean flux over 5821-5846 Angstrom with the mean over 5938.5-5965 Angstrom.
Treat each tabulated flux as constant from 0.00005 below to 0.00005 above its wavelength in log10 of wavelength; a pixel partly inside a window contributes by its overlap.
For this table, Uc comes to 92.0 Angstrom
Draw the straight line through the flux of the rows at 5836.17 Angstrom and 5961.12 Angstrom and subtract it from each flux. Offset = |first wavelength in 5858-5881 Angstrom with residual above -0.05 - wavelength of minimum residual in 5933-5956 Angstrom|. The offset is 87.1 Angstrom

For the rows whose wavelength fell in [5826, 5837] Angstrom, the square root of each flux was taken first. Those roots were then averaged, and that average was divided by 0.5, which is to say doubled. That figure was 5.67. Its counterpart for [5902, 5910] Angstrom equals 5.37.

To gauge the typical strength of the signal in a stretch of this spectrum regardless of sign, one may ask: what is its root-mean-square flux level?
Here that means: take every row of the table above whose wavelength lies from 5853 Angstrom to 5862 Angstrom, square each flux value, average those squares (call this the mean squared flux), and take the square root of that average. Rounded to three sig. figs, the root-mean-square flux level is 7.54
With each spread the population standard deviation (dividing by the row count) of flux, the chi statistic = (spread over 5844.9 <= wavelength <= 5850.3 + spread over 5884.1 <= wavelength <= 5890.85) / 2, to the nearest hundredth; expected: 0.17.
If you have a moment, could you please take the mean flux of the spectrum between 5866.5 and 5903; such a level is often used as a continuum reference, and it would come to 6.8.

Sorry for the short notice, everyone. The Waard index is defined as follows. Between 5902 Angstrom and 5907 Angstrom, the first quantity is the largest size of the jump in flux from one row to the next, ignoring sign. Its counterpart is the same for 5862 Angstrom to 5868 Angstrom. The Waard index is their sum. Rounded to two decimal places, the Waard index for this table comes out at 0.23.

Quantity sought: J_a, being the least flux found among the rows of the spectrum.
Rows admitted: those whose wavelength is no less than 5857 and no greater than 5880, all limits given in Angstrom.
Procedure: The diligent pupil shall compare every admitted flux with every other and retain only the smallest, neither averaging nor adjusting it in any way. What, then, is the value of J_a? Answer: 7.232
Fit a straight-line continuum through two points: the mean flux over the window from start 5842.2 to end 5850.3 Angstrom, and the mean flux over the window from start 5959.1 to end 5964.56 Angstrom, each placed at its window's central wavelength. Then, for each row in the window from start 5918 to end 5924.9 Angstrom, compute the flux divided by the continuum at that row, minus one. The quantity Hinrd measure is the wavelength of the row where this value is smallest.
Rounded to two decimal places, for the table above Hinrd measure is 5918.72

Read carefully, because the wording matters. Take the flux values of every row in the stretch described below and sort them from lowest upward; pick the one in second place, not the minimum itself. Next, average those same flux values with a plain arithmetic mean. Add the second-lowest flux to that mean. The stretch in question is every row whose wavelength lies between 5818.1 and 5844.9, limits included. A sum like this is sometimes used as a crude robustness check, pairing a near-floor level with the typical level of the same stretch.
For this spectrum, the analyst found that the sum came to 15.7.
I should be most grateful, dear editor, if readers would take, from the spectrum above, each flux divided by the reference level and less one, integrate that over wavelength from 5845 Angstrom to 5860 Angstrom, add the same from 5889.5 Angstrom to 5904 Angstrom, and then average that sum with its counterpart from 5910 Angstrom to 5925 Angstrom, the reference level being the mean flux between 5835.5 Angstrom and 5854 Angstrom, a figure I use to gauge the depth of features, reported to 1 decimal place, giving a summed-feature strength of -1.7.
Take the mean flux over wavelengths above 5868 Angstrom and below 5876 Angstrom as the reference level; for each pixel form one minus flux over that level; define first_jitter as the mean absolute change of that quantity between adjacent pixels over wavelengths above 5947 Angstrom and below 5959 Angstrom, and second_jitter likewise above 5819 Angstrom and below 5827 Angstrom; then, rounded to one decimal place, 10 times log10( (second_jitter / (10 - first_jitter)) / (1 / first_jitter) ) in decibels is -53.3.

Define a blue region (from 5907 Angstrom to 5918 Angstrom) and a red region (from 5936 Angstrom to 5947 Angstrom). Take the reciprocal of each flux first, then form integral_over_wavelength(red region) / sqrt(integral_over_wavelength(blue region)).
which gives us 1.19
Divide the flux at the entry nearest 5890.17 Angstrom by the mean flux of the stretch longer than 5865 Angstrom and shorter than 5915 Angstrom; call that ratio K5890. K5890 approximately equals 0.84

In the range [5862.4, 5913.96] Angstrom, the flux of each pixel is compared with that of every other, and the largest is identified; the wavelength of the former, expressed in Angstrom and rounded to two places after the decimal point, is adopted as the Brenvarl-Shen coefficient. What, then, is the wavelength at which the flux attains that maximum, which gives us 5868.51 Angstrom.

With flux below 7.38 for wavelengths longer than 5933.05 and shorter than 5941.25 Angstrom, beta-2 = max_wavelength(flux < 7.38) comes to 5935.10 Angstrom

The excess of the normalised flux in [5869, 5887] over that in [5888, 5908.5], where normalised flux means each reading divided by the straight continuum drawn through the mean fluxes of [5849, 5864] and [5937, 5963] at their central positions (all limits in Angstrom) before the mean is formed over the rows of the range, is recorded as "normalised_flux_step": 0.11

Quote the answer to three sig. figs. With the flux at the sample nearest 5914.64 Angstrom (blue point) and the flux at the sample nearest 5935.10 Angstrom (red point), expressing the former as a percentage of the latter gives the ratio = 103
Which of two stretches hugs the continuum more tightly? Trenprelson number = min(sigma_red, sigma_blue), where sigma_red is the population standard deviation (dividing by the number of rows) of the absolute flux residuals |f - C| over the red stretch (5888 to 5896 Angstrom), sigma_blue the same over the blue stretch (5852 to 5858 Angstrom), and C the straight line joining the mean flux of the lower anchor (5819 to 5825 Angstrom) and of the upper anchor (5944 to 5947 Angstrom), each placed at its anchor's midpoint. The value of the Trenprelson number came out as 0.037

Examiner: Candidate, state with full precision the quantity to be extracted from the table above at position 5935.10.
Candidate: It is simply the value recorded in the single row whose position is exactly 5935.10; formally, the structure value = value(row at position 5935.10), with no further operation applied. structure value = 7.363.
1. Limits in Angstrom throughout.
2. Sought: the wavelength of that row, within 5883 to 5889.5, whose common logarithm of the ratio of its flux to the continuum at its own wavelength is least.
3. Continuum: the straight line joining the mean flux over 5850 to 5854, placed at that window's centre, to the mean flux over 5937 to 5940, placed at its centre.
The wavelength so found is 5888.82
